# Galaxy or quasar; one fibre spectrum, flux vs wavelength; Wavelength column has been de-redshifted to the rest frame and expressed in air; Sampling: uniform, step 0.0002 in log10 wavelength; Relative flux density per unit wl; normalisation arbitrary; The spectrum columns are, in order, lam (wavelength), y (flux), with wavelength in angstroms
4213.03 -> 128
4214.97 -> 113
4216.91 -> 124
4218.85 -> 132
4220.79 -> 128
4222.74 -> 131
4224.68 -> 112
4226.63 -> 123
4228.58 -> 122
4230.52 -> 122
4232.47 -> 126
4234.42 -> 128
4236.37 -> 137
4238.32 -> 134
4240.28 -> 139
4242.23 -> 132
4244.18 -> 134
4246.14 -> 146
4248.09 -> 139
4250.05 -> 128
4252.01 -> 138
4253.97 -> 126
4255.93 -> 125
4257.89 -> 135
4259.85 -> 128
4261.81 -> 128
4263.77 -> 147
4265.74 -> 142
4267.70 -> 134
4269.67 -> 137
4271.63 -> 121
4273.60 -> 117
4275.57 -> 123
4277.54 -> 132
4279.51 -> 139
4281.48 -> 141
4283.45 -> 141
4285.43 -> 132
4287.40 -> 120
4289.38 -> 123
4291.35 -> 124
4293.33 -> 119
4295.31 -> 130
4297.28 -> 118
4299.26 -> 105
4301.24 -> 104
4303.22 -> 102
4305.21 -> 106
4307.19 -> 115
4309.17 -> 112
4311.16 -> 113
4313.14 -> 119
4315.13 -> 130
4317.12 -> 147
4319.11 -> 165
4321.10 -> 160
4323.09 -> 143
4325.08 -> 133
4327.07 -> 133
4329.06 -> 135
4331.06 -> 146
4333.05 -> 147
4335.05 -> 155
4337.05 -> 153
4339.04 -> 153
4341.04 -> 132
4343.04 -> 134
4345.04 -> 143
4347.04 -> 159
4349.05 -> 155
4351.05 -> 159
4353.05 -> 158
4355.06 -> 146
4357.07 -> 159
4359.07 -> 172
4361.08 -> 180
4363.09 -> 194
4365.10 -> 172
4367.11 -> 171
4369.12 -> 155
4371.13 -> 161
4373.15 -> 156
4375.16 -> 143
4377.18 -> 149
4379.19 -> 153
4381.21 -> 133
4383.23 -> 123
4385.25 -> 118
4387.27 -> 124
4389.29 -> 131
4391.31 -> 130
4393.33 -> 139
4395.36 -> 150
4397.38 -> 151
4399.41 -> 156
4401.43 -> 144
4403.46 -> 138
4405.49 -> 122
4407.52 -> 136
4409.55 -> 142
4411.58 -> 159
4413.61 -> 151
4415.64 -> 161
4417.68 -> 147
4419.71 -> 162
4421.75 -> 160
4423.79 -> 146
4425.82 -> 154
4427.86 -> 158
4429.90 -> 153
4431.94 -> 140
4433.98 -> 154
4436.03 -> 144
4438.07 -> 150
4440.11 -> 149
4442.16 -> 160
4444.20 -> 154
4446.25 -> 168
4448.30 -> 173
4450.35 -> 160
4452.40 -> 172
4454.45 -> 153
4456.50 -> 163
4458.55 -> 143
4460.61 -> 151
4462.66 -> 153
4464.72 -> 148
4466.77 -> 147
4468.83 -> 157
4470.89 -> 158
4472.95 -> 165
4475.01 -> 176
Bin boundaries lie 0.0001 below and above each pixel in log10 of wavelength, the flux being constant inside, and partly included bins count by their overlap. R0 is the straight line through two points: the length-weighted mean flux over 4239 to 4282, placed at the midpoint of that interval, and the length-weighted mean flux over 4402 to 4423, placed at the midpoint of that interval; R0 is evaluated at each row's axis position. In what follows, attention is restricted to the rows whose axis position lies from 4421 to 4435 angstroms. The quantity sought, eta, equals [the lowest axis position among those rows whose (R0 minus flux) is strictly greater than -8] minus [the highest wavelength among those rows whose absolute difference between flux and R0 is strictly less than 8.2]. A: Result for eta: -10.2 angstroms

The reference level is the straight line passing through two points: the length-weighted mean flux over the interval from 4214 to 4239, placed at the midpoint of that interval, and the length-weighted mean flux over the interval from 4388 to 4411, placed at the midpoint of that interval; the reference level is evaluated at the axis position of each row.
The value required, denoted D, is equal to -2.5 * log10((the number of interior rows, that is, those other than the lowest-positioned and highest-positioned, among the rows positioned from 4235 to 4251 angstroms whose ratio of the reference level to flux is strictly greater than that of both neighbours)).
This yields -0.8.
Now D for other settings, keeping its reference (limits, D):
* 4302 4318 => 0.0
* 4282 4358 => -2.3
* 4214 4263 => -2.1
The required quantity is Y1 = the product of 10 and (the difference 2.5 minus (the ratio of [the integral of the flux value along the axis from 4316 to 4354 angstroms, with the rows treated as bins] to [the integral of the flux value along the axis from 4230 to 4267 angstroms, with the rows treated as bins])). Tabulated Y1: 13.6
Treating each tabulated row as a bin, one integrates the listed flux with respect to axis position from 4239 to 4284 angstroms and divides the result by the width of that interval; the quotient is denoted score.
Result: 133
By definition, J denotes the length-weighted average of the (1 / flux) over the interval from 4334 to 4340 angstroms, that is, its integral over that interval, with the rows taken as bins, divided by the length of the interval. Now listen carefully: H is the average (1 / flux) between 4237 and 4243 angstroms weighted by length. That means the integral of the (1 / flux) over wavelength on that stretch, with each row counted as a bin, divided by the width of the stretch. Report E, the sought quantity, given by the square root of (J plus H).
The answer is 0.118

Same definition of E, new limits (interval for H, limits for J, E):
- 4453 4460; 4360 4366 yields 0.110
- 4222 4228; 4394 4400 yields 0.122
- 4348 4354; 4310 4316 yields 0.121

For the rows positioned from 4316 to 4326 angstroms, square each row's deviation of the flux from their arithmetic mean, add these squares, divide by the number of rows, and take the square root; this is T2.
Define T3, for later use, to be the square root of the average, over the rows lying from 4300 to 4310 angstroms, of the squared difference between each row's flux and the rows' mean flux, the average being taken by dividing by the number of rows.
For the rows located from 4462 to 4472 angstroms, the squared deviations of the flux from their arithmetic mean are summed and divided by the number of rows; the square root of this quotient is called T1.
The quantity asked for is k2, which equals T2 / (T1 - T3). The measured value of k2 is -27.8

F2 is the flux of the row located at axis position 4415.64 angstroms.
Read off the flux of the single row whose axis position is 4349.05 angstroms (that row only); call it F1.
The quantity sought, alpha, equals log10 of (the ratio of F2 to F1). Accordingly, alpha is 0.02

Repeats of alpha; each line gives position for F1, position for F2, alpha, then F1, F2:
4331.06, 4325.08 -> -0.04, 146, 133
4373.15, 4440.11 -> -0.02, 156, 149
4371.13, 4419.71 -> 0.00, 161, 162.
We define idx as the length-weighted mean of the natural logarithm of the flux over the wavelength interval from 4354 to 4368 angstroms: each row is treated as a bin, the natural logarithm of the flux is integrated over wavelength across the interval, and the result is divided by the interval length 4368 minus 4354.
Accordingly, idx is 5.13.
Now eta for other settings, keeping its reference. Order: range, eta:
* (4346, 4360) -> 0.0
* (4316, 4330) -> -6.0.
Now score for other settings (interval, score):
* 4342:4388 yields 153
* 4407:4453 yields 155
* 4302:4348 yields 136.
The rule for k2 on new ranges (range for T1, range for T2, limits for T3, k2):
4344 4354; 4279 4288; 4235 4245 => 2.2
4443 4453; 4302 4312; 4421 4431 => 2.0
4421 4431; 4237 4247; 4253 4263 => 3.8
